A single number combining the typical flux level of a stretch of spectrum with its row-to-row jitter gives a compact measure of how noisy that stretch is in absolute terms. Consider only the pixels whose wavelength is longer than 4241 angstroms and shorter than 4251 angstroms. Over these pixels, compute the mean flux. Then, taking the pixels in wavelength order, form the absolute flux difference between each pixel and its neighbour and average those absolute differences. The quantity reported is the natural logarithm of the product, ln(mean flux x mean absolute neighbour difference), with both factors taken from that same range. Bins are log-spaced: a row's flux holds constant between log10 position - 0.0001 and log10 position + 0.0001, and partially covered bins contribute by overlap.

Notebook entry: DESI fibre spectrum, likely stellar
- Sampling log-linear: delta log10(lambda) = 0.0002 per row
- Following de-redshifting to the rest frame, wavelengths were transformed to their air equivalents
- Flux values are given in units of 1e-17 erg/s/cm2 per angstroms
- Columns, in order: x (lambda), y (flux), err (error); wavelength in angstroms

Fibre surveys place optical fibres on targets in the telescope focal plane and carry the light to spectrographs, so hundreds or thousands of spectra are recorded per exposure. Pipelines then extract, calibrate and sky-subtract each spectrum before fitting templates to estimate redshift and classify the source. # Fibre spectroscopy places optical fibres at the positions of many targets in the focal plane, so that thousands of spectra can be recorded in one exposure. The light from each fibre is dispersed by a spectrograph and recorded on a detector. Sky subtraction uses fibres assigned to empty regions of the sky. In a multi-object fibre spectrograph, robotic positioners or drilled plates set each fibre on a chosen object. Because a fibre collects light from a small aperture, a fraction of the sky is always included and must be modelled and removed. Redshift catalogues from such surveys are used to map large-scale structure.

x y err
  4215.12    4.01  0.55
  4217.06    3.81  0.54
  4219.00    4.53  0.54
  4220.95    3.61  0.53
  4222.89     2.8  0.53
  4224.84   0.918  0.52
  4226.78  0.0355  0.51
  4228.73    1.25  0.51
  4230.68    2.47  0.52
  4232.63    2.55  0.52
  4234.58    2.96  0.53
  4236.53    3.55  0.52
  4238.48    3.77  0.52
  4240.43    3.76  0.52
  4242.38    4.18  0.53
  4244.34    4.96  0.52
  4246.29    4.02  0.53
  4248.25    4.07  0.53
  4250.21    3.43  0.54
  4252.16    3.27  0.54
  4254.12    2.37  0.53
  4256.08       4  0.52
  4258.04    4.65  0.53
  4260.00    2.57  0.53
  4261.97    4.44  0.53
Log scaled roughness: 0.9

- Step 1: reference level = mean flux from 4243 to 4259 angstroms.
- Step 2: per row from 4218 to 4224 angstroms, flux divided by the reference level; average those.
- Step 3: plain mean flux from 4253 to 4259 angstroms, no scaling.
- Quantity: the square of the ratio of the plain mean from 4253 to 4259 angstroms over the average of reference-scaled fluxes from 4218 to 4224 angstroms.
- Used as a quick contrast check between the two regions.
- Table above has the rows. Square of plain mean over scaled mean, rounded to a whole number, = 15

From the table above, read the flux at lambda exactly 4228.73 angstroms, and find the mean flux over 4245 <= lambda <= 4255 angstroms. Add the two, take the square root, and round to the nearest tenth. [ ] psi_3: 2.2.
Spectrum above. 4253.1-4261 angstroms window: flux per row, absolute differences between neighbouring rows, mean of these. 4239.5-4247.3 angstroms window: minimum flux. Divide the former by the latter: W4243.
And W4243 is 0.39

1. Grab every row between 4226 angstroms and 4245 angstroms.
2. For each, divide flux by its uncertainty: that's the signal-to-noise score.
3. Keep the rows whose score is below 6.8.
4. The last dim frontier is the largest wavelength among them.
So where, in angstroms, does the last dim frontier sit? 4234.58 angstroms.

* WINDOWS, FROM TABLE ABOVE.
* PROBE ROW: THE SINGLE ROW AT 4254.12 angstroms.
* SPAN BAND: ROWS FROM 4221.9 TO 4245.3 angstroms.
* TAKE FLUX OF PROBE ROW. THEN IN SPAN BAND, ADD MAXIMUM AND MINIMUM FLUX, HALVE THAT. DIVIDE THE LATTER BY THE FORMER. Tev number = 1.05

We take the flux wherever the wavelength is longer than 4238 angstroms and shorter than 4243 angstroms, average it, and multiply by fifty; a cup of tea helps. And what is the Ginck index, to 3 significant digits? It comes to 195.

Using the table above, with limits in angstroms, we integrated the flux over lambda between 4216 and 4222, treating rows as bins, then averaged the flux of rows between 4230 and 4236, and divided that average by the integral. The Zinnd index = 0.11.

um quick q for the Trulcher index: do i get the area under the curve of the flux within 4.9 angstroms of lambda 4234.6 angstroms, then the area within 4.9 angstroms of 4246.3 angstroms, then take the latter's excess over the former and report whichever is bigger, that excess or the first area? 30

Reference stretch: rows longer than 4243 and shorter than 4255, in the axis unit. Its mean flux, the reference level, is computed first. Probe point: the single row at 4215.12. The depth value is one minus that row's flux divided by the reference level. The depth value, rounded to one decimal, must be -0.1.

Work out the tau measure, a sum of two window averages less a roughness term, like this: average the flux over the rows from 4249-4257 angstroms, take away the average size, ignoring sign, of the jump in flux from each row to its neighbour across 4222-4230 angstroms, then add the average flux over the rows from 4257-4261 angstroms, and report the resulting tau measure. 5.6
